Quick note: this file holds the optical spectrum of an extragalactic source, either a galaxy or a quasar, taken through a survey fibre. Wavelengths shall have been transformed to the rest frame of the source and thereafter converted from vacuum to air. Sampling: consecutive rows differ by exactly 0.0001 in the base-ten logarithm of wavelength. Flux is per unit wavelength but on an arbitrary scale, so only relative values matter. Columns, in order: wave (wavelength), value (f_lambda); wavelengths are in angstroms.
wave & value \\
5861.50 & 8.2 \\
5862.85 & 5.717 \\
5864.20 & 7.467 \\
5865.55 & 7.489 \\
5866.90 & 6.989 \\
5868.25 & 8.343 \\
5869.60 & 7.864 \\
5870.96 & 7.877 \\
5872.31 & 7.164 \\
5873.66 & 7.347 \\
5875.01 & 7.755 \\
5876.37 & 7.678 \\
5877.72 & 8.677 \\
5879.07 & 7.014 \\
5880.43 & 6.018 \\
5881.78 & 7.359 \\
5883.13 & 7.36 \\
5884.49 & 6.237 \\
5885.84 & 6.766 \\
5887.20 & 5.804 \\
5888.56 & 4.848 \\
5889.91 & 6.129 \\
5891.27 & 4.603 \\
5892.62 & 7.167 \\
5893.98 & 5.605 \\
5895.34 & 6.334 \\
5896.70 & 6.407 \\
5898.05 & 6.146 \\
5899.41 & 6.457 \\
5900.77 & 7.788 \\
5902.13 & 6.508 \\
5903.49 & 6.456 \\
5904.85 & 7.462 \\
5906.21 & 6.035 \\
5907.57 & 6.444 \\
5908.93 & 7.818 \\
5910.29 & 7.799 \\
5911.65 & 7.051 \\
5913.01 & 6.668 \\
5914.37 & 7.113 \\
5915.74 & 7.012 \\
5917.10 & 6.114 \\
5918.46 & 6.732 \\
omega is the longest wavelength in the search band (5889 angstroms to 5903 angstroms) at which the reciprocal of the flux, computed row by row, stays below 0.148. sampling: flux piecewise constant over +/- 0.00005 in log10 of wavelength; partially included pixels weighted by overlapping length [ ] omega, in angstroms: 5900.77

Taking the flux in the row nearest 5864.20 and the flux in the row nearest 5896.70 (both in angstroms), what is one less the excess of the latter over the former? 2.1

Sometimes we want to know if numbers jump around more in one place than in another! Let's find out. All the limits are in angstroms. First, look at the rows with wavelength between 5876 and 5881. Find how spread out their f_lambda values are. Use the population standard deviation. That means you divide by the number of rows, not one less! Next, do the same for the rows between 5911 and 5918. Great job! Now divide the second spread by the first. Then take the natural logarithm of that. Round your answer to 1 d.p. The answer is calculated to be -1.0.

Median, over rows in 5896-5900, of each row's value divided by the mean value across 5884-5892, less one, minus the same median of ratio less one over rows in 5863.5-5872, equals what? -0.22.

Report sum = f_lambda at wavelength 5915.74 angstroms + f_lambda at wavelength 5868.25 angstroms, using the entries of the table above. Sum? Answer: 15.4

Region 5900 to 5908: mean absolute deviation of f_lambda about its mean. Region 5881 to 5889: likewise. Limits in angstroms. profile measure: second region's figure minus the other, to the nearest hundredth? 0.20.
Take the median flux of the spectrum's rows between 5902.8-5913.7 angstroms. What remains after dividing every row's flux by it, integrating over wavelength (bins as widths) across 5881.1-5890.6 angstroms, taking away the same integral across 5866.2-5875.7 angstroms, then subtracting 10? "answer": -12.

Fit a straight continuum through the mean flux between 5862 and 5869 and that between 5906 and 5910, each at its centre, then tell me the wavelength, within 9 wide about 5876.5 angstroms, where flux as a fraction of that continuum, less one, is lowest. 5880.43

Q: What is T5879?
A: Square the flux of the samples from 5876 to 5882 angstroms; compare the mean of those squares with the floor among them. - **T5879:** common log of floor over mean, -0.18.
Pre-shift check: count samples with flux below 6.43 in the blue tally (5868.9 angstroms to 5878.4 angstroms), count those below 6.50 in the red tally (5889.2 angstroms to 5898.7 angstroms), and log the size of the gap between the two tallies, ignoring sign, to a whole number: 6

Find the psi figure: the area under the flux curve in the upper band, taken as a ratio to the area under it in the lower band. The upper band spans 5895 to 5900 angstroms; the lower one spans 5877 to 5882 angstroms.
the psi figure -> 0.87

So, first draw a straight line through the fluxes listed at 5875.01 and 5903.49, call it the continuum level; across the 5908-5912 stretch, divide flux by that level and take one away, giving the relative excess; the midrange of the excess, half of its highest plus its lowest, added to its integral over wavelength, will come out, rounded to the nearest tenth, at 1.1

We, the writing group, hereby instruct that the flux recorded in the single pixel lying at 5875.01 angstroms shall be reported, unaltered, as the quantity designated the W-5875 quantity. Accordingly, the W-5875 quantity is 7.755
